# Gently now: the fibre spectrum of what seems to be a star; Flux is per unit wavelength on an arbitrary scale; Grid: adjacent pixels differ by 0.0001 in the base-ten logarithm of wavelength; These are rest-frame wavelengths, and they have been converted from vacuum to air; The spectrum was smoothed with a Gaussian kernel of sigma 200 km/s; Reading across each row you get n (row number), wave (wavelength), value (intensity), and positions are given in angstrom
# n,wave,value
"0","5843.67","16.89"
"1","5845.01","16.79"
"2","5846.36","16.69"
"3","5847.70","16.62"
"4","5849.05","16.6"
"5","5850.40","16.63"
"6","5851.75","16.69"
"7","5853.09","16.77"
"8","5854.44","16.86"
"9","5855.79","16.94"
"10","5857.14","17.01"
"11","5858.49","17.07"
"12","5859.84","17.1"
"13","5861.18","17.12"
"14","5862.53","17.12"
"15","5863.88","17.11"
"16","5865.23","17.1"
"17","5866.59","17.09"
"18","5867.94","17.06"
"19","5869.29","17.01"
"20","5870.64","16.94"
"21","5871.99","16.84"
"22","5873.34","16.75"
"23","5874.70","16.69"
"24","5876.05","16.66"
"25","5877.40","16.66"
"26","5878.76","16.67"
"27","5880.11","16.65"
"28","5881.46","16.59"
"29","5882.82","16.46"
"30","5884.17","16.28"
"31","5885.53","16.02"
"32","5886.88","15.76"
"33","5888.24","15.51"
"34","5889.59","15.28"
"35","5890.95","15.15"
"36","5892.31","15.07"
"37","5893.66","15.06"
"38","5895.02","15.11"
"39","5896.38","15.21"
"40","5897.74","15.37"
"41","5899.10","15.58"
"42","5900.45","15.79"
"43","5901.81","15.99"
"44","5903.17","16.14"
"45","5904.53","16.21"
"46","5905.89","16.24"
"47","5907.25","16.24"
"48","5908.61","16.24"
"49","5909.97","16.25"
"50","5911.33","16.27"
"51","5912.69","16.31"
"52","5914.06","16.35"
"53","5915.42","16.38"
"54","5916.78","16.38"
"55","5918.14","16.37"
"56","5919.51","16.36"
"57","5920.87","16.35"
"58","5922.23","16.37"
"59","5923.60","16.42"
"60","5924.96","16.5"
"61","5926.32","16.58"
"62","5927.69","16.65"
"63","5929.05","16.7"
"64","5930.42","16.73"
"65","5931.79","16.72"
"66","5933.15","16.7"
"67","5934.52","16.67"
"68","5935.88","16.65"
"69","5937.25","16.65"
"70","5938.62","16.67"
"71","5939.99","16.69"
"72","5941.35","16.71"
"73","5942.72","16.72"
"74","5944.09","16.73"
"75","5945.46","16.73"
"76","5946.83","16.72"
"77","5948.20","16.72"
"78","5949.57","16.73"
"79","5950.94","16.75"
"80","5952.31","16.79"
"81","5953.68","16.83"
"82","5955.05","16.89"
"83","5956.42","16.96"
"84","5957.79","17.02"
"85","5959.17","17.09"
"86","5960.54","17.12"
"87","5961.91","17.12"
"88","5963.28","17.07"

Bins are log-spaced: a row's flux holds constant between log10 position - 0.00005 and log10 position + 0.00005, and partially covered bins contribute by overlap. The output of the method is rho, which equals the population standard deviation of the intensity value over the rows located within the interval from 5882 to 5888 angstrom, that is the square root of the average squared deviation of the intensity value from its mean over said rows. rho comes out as 0.265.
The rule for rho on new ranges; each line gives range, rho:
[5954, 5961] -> 0.084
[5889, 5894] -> 0.088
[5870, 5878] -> 0.103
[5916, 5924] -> 0.022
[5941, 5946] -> 0.008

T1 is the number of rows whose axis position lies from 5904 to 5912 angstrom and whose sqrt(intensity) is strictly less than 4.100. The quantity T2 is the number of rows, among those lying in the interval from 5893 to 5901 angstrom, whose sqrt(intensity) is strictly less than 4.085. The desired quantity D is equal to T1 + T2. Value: 12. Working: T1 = 6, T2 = 6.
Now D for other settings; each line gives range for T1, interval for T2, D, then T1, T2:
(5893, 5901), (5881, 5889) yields 12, 6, 6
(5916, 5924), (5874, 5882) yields 11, 6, 5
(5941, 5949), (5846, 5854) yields 9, 6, 3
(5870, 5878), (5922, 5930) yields 9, 4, 5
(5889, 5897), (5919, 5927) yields 12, 6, 6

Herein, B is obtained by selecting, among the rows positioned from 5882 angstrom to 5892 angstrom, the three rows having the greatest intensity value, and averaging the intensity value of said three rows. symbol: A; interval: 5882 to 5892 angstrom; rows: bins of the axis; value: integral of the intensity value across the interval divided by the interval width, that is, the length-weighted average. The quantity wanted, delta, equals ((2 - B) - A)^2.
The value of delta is 901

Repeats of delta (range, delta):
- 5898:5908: 914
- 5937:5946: 988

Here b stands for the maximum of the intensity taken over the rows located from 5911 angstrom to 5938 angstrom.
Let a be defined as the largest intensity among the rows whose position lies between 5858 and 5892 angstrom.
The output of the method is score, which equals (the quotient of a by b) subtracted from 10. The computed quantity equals 8.98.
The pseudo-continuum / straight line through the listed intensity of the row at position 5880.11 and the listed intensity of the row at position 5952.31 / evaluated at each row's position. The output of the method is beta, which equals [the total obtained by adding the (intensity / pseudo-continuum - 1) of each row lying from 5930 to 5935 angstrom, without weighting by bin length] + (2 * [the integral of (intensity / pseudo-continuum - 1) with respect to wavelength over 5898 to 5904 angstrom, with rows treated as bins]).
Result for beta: -0.62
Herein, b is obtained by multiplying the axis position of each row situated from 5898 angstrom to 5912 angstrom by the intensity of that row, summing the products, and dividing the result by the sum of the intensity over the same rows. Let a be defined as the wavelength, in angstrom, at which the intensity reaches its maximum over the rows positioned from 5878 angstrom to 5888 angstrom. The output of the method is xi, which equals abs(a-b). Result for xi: 26.5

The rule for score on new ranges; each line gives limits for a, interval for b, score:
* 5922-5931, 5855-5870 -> 9.02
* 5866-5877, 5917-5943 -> 8.98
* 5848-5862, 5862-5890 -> 9.00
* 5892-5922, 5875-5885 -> 9.02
